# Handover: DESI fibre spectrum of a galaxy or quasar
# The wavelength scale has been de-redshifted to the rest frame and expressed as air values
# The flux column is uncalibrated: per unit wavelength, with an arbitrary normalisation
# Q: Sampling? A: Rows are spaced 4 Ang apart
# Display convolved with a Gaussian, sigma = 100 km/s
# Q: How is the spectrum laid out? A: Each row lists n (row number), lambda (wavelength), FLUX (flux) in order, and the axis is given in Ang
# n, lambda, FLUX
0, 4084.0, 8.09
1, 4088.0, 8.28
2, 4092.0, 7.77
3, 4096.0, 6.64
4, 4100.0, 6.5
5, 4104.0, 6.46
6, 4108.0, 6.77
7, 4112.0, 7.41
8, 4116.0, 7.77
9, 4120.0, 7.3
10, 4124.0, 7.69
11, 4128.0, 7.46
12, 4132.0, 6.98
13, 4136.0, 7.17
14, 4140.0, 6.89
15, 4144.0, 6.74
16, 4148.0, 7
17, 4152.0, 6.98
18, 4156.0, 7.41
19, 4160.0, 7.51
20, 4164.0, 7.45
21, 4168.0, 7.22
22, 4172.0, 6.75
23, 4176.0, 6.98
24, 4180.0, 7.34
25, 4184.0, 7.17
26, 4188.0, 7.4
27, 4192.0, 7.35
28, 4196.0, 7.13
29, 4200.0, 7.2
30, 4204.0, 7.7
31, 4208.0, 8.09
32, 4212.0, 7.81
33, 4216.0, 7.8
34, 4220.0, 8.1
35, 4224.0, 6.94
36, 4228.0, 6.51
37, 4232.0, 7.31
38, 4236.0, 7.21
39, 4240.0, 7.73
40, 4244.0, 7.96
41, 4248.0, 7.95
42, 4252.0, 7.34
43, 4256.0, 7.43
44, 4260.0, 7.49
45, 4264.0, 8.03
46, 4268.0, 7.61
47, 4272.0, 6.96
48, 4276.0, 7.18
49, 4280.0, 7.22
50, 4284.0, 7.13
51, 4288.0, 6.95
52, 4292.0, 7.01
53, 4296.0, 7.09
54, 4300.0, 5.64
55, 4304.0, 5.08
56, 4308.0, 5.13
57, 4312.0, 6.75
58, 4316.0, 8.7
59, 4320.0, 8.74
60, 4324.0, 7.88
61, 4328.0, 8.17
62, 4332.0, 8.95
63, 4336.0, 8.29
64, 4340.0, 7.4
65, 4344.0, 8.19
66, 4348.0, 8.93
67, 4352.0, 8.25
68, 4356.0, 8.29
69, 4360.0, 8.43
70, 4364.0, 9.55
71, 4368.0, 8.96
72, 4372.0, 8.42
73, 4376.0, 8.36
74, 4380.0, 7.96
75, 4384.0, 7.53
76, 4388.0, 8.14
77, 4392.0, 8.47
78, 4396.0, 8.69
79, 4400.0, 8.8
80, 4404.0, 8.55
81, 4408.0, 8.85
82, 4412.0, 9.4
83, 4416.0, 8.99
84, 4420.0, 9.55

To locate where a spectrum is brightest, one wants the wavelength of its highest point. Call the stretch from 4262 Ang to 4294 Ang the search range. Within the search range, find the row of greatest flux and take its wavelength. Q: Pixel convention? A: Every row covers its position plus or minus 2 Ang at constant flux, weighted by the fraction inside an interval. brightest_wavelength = 4264.0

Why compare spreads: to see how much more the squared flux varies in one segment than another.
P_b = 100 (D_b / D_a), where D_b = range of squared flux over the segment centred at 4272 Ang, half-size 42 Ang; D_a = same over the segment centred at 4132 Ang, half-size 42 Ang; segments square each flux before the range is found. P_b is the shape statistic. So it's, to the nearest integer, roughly 207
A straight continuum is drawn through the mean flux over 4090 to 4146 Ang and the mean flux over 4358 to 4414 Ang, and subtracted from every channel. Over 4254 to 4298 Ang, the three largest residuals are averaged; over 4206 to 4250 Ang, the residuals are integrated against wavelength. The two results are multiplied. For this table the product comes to 1.2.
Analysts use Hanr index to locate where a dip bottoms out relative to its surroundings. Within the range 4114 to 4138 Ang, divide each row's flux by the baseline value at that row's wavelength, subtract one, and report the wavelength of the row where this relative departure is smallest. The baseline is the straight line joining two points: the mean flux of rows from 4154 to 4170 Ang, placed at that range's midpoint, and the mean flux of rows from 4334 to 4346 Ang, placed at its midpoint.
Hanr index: 4132.0 Ang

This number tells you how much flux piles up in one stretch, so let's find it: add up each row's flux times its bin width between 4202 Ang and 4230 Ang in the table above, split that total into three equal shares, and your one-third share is 70.6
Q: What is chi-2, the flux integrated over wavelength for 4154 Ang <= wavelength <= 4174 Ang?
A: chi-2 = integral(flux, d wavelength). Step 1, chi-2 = 145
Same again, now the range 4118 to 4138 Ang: 146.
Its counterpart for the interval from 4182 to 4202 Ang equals 145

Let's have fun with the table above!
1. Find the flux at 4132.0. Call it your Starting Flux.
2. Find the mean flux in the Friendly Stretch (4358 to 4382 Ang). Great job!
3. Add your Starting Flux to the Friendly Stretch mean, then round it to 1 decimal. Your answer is 15.6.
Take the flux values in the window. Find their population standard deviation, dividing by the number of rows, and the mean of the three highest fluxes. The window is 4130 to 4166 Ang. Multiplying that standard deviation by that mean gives 1.9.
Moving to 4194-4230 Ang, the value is 4.2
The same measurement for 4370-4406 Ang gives 3.2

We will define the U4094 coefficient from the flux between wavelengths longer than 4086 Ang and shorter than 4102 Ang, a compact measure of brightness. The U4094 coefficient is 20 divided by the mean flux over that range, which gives 2.74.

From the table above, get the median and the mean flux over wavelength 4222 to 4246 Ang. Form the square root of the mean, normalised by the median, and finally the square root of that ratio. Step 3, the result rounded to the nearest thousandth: 0.610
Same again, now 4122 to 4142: 0.613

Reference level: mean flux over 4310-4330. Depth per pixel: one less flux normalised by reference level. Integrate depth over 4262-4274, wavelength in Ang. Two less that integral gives 1.2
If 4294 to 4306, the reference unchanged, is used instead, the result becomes -1.1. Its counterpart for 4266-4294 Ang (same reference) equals -1.1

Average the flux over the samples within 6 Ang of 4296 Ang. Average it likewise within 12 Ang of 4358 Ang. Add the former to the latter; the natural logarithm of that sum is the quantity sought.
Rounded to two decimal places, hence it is 2.73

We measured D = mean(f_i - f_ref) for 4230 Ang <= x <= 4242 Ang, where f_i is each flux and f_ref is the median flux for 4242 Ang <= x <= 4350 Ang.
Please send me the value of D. 0.0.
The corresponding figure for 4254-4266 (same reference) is 0.2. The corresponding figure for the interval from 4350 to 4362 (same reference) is 0.9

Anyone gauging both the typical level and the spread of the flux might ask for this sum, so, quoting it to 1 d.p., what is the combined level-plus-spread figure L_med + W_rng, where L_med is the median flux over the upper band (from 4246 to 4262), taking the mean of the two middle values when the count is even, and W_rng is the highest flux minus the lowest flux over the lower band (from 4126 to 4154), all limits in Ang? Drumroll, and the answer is 8.2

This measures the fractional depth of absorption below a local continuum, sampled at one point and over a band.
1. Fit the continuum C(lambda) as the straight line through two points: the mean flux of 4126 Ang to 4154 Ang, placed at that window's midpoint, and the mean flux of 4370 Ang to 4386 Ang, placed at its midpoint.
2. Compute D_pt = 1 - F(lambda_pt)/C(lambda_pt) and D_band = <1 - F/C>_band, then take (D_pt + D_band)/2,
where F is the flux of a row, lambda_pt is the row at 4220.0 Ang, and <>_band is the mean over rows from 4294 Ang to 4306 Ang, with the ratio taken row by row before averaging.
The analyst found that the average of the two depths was 0.067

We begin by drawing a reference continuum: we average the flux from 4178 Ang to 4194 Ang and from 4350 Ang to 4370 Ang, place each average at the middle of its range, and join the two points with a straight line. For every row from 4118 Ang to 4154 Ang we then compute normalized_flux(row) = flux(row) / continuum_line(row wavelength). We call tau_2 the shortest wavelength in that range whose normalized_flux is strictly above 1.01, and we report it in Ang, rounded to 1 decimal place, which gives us 4120.0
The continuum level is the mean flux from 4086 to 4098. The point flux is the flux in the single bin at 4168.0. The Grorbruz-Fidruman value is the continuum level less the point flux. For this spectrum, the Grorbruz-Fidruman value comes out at 0.34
